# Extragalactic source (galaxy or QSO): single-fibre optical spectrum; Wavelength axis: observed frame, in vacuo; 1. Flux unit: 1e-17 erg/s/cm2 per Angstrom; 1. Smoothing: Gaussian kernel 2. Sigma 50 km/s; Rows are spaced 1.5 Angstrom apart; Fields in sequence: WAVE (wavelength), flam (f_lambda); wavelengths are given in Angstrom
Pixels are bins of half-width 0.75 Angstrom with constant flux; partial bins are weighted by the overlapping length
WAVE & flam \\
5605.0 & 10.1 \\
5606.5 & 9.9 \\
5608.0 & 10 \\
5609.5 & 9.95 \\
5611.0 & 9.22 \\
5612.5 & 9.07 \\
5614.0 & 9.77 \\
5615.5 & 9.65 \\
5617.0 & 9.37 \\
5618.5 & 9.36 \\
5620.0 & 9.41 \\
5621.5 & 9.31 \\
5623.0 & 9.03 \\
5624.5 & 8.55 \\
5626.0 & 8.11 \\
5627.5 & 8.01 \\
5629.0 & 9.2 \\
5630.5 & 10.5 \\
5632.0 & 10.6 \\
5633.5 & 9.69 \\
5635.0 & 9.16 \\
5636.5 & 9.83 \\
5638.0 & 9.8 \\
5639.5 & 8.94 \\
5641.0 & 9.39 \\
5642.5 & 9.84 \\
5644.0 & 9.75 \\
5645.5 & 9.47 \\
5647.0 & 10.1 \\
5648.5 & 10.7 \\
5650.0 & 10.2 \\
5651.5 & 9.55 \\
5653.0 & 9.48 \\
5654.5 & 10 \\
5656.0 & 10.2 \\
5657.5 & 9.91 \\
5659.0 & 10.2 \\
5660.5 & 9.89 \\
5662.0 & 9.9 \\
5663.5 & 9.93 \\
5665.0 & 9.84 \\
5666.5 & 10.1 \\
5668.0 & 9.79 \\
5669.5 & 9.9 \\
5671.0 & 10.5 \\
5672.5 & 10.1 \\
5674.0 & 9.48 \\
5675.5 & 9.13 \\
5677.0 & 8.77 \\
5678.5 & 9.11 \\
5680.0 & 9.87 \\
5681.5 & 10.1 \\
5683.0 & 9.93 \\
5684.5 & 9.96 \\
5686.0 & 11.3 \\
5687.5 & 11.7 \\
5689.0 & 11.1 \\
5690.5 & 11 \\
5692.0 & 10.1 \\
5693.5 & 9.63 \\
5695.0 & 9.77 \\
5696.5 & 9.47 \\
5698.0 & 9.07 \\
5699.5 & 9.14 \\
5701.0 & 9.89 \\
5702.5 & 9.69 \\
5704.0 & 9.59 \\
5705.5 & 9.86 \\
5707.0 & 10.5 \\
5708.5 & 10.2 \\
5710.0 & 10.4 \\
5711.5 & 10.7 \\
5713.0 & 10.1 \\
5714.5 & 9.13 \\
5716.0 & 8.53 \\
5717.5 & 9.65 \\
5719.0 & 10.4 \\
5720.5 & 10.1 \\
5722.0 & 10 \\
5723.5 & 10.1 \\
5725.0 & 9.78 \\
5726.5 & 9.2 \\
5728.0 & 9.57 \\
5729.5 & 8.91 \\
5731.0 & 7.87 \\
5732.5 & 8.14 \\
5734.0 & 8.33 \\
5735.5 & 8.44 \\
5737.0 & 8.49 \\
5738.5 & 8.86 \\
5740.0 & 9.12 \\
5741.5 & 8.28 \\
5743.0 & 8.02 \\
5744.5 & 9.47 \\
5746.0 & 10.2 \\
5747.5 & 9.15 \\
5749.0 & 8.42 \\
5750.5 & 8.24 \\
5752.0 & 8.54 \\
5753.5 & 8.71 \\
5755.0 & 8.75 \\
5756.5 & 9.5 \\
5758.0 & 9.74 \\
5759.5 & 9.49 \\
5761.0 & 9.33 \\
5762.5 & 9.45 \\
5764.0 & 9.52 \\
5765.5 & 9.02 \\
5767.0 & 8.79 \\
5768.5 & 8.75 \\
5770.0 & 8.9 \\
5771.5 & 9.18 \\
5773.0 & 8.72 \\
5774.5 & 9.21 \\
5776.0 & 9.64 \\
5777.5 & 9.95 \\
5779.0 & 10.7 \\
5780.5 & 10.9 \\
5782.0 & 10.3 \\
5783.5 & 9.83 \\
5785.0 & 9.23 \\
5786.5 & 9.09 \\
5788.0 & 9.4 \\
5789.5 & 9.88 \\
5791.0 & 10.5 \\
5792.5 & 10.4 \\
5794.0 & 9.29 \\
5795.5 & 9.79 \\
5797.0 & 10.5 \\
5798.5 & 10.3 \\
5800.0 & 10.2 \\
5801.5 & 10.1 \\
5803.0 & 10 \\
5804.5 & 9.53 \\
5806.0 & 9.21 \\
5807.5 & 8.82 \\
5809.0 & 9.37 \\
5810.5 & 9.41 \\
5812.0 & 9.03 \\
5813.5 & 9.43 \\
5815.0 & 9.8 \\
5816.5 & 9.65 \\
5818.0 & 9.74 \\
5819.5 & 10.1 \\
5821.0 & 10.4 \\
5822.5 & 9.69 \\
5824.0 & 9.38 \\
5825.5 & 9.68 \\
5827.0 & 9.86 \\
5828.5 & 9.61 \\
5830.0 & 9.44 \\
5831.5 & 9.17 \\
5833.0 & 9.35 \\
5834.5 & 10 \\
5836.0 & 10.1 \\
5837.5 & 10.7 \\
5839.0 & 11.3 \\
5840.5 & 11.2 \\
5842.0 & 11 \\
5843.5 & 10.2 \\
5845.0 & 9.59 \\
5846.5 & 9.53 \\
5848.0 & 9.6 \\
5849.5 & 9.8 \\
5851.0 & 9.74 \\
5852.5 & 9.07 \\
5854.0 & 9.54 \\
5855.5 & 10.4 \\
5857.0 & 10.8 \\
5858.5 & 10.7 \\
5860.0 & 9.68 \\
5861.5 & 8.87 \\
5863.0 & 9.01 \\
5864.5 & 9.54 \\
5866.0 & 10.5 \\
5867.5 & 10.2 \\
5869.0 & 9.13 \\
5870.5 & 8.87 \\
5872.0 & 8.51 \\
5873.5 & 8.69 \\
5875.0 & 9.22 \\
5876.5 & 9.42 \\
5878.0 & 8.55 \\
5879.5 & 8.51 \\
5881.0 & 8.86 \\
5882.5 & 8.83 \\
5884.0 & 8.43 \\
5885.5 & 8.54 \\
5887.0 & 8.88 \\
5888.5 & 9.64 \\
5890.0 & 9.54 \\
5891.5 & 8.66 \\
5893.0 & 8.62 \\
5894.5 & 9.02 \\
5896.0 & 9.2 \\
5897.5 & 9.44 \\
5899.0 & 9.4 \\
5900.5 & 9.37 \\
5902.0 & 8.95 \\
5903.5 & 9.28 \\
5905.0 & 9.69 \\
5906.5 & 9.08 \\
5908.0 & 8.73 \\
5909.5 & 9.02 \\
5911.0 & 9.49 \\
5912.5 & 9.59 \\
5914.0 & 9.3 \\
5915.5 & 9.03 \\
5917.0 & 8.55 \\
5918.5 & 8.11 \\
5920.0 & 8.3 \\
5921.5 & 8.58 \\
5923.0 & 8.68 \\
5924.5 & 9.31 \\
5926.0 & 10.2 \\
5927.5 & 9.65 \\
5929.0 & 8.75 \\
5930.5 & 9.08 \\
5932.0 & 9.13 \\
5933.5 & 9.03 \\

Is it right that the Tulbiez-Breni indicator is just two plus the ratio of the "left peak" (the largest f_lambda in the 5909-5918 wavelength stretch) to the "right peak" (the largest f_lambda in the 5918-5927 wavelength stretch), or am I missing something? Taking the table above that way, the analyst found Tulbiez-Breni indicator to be 2.94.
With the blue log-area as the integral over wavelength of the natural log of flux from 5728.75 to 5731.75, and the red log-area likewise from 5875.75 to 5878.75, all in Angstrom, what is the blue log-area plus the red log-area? 13.0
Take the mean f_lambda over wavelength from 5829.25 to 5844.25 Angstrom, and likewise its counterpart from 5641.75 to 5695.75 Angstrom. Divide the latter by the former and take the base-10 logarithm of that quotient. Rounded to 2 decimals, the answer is -0.01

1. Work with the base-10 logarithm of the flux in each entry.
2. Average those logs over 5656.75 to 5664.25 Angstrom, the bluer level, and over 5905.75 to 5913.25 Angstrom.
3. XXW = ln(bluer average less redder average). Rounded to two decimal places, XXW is -3.33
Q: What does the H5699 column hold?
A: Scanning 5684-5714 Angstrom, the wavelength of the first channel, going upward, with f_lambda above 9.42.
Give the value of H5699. 5684.5 Angstrom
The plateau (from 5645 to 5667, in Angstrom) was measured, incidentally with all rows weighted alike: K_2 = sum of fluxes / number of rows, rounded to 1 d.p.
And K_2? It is 10.0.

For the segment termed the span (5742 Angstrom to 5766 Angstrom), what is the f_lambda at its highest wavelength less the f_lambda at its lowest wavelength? 1.0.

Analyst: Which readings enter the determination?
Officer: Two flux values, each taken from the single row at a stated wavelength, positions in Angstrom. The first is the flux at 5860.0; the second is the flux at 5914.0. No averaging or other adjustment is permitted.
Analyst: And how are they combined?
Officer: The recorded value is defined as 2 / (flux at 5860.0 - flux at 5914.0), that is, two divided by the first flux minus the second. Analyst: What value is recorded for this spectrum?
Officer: 5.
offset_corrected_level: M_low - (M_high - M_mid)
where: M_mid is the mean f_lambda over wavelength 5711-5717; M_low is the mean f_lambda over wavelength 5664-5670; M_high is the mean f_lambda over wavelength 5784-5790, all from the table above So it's 10.1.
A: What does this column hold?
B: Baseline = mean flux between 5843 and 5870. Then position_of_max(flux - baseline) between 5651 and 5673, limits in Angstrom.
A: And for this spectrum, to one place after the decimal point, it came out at 5671.0 Angstrom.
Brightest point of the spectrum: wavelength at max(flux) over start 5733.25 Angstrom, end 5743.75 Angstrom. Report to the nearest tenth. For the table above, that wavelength 5740.0 Angstrom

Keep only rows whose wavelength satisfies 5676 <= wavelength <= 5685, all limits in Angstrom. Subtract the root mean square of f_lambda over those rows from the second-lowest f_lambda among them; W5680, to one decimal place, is -0.5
